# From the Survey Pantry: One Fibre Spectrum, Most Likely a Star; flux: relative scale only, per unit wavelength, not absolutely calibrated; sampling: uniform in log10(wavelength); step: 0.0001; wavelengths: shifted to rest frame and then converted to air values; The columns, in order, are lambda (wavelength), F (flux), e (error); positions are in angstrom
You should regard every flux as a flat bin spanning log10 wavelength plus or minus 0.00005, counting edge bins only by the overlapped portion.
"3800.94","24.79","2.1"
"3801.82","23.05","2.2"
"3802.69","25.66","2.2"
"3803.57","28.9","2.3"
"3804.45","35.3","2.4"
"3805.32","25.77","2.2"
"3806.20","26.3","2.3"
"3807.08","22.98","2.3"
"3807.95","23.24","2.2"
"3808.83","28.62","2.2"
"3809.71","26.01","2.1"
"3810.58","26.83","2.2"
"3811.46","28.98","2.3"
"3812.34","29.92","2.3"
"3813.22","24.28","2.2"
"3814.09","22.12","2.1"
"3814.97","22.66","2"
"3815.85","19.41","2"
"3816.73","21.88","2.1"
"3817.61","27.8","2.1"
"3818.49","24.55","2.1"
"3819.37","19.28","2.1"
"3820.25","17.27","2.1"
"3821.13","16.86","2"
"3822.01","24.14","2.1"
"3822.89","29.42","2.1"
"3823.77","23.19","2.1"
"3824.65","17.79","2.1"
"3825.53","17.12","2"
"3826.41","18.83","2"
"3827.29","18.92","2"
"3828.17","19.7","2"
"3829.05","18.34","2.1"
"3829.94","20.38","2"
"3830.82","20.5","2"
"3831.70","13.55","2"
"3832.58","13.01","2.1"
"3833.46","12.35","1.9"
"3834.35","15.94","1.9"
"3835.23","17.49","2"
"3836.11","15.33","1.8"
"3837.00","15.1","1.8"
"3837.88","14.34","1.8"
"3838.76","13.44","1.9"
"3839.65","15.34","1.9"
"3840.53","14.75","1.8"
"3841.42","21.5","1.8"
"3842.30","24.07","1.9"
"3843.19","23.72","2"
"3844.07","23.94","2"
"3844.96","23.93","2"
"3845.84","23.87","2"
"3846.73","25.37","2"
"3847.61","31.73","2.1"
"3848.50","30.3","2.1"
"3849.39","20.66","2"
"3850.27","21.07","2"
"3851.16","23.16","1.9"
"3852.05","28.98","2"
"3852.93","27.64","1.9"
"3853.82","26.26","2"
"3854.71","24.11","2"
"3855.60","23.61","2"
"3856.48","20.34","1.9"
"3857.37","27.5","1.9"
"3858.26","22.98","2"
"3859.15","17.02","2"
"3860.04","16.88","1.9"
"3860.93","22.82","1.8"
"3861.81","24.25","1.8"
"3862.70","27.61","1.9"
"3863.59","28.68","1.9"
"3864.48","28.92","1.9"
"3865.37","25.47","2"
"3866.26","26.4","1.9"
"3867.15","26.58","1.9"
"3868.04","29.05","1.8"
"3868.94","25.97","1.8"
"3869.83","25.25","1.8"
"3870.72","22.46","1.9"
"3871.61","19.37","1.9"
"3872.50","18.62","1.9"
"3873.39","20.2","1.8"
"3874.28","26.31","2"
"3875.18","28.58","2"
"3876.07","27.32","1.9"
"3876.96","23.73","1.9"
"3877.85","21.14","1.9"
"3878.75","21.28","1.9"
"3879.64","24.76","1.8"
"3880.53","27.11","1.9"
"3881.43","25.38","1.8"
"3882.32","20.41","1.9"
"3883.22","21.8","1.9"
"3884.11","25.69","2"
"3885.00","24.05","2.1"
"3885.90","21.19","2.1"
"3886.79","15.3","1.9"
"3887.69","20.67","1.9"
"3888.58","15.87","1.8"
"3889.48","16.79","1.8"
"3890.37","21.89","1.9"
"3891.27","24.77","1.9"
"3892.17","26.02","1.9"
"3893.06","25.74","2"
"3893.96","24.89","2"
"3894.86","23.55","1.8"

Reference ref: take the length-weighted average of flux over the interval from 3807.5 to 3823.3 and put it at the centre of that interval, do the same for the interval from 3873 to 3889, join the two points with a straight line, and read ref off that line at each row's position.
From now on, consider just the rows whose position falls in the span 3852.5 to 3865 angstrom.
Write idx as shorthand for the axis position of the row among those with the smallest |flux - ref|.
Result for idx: 3858.26 angstrom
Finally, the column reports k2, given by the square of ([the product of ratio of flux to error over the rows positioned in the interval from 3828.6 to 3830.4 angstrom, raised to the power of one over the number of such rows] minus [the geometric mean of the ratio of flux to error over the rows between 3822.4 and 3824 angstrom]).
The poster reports 9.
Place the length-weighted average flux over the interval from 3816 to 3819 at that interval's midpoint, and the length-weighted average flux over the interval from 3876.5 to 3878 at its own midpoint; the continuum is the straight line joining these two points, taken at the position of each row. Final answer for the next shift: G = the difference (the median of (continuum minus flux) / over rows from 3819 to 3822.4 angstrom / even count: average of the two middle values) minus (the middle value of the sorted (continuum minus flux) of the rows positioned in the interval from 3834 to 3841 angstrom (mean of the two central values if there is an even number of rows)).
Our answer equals -2.7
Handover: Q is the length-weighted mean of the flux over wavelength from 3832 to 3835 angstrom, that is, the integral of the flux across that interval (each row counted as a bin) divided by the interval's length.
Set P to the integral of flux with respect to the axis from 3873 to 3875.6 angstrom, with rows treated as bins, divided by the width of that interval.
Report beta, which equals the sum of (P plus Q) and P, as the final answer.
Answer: 64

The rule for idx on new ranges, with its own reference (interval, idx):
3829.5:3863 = 3843.19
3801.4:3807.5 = 3807.08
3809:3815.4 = 3813.22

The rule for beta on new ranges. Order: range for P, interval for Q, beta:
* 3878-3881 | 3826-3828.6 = 67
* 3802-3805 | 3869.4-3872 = 81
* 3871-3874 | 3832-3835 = 54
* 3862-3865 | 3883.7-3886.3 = 80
